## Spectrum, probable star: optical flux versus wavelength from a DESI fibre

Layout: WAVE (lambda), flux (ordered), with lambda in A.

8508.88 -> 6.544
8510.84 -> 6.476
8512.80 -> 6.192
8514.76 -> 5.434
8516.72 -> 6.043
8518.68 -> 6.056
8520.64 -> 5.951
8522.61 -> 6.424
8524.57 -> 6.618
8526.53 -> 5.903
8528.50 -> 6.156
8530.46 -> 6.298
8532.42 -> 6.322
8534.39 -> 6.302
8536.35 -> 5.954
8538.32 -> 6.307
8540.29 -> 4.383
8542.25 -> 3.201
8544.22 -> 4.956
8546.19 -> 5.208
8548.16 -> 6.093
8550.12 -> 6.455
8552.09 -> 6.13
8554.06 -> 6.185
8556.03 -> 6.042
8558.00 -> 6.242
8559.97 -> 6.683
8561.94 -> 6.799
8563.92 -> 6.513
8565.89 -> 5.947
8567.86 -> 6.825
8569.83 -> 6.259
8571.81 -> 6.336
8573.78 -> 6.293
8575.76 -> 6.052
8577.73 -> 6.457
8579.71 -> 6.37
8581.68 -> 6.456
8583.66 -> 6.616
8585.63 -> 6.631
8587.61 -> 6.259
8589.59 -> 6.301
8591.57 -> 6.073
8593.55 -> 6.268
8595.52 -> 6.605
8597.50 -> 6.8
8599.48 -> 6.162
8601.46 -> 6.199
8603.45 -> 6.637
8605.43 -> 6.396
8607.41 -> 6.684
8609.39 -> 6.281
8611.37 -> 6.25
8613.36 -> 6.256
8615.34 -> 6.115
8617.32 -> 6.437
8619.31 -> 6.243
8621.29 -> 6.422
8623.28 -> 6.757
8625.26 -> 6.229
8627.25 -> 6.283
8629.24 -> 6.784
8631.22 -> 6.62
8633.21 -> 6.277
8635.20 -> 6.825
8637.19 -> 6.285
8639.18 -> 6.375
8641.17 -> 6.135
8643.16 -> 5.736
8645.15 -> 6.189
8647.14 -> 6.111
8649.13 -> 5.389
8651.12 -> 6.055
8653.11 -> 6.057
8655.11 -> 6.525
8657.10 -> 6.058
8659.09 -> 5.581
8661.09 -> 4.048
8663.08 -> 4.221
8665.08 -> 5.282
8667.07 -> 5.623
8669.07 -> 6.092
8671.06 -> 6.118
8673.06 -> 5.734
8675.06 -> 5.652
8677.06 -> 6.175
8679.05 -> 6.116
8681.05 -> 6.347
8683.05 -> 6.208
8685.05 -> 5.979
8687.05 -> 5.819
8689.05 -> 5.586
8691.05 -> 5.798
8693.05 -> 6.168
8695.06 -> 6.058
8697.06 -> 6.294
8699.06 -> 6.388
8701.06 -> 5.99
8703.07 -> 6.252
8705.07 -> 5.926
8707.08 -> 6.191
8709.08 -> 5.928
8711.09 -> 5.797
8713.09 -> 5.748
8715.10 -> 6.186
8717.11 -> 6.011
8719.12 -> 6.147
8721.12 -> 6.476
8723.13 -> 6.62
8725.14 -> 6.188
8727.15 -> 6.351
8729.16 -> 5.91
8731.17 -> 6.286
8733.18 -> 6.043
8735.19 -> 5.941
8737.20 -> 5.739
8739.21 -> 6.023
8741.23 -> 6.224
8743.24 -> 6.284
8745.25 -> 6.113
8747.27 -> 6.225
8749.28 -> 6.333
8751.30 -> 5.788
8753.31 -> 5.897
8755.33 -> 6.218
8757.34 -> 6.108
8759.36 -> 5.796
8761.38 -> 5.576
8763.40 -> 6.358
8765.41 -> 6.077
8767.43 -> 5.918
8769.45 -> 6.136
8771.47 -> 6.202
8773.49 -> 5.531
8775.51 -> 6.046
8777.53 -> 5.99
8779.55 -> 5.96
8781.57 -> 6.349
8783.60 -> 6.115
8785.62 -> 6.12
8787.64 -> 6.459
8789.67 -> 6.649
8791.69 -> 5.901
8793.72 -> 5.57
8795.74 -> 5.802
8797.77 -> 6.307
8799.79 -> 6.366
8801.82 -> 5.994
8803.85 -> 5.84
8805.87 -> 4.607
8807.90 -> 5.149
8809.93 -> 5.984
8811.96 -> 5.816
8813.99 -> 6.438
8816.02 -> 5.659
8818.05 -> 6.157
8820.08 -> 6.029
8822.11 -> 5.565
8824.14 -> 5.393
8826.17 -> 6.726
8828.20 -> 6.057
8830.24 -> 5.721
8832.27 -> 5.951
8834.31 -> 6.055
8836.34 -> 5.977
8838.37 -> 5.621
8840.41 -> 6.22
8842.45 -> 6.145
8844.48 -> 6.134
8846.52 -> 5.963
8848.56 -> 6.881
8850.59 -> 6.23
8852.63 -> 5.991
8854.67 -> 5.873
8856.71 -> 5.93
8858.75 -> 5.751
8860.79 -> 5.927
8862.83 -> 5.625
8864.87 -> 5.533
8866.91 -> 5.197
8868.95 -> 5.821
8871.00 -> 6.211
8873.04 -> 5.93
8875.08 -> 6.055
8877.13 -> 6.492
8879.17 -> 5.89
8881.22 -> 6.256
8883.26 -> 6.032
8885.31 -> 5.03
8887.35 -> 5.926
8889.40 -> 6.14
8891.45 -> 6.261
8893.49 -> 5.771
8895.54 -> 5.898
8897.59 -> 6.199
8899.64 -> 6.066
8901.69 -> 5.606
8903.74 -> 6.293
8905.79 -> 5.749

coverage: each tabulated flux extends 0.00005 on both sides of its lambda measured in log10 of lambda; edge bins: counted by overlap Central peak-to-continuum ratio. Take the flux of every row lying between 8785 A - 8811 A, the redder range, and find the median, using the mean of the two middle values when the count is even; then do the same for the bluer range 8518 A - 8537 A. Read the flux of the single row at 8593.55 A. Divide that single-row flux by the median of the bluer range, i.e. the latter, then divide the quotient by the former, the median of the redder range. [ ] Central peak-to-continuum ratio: 0.168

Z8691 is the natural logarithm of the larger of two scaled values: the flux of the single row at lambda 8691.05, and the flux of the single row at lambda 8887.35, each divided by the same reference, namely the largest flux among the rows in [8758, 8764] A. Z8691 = -0.07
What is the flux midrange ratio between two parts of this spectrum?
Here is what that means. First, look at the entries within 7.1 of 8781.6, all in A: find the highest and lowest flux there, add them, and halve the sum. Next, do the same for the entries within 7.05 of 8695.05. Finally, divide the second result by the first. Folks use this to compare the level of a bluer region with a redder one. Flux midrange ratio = 0.96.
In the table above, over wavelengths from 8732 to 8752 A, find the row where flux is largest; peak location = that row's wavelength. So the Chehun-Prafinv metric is 8749.28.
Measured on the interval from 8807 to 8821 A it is 8813.99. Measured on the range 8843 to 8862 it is 8848.56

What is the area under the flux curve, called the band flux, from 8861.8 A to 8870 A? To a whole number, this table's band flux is 45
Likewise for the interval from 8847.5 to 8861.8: 87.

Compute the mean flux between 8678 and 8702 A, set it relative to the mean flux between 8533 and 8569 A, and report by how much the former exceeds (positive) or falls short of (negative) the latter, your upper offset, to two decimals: 0.16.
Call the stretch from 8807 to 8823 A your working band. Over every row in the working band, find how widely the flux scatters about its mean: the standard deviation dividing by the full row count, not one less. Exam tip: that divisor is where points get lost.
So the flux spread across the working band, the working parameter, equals 0.4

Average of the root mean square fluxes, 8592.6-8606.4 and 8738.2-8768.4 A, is 6.25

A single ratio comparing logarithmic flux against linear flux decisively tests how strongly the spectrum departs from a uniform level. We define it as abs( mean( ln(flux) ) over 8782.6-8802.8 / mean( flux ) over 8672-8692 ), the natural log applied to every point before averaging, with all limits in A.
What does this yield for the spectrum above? 0.305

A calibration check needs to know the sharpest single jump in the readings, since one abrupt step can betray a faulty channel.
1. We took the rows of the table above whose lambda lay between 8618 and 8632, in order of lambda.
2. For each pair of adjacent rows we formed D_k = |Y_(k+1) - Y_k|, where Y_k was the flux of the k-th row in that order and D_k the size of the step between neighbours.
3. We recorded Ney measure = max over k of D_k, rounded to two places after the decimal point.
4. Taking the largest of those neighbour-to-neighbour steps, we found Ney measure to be 0.53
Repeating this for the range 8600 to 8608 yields 0.44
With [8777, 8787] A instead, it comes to 0.39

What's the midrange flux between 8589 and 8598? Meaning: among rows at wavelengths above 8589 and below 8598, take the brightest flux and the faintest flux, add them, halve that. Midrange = 6.44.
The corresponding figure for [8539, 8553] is 4.83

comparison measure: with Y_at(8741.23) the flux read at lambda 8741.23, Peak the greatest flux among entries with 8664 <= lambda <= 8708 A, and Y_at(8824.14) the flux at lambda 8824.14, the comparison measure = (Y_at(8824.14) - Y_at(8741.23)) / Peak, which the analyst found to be -0.13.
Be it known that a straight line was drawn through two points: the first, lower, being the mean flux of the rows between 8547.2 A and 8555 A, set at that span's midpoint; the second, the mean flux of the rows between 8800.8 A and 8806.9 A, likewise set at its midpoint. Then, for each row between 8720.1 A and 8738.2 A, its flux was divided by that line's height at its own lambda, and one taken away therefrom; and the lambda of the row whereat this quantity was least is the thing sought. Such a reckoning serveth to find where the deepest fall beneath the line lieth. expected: 8737.20 A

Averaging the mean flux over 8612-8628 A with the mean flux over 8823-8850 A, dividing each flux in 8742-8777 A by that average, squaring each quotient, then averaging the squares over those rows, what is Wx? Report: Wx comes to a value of 0.95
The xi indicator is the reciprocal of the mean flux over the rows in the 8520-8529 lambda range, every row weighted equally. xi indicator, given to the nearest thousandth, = 0.161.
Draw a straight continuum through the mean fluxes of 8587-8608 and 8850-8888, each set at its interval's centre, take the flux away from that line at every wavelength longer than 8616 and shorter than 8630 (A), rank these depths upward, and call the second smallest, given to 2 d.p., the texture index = -0.41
